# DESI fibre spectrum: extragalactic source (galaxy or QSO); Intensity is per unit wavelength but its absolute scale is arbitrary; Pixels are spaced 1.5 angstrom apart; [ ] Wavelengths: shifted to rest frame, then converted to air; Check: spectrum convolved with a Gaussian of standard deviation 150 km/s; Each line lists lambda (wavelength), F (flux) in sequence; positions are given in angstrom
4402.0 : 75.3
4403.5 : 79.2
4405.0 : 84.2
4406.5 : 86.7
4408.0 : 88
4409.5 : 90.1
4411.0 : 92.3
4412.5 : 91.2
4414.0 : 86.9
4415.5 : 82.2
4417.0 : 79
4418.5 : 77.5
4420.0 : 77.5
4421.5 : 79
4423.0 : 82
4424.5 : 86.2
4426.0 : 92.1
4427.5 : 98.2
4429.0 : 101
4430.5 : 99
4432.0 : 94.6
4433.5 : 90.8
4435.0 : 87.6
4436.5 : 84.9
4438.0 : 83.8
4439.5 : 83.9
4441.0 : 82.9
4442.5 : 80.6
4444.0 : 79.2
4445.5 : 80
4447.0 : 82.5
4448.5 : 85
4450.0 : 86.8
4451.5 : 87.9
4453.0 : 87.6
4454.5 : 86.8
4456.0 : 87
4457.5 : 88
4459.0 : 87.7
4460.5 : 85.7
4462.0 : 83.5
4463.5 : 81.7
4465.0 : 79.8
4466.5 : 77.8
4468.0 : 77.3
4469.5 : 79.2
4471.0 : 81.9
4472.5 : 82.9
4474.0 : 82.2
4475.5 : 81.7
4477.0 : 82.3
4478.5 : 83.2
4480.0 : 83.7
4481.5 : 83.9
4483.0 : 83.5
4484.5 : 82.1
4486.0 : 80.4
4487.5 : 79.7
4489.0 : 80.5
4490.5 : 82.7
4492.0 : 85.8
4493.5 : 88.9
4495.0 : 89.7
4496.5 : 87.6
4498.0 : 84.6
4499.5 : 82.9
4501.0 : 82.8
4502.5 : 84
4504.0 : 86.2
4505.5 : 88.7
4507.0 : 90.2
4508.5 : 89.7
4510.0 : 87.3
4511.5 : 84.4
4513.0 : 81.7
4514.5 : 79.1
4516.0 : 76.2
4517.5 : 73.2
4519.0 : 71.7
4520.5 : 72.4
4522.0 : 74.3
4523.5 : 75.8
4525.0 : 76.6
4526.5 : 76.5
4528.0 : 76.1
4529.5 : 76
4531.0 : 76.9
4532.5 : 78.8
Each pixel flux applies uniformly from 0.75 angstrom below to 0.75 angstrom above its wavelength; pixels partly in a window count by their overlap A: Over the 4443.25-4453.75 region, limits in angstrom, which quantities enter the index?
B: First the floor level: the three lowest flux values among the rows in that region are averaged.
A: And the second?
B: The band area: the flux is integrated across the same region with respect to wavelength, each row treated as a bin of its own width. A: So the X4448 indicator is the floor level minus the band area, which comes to -803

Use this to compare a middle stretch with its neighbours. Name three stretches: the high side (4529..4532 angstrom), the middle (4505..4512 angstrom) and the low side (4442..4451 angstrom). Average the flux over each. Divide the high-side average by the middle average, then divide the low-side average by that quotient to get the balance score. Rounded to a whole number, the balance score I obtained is 95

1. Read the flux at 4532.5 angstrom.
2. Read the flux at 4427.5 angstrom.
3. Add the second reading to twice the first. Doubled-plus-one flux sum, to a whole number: 256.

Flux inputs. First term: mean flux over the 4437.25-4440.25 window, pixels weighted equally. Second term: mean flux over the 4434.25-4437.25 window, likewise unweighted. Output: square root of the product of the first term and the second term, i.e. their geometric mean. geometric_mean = 85.0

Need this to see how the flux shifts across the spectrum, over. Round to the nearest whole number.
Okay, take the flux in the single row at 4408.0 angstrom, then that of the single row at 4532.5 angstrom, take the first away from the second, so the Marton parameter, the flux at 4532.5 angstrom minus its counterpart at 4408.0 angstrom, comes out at -9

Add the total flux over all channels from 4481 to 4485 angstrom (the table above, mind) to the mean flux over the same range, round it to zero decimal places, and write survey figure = 333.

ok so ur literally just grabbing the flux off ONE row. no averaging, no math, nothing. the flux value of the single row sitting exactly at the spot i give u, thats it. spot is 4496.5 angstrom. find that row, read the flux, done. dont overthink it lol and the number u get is 87.6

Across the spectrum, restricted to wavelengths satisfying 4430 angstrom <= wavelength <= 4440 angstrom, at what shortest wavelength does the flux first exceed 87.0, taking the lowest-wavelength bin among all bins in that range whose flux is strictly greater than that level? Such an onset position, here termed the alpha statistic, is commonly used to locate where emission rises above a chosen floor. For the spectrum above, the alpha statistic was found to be 4430.5 angstrom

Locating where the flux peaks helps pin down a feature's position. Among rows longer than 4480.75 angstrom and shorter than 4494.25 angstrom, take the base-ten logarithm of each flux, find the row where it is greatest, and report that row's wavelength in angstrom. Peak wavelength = 4493.5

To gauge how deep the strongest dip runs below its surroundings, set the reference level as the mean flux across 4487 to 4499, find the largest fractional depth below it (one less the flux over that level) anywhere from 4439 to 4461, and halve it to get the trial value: 0.034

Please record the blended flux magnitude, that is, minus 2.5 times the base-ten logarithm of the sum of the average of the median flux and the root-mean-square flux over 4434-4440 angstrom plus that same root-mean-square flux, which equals -5.57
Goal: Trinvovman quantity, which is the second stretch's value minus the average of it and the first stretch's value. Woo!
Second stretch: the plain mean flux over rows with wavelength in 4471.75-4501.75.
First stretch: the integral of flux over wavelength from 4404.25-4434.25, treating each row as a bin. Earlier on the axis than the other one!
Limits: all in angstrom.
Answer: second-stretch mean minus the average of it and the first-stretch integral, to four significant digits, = -1277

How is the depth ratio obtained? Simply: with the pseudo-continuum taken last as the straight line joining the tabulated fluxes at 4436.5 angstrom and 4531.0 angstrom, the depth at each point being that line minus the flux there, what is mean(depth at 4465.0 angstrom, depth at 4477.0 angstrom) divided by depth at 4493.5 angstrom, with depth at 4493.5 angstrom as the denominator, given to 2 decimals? -0.11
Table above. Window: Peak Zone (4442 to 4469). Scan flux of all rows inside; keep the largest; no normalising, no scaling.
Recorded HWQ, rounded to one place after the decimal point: 88.0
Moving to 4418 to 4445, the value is 101.0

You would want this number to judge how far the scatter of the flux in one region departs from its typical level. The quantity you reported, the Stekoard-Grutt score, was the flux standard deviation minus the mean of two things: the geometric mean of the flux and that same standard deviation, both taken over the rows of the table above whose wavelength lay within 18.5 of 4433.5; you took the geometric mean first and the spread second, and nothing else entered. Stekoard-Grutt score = -39.4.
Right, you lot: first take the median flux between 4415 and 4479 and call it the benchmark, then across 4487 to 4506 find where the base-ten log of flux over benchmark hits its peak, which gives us 4495.0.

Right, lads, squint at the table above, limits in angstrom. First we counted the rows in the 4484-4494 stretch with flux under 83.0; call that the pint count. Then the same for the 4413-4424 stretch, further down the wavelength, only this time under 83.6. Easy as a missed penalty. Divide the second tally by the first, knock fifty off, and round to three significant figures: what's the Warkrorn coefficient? -48.8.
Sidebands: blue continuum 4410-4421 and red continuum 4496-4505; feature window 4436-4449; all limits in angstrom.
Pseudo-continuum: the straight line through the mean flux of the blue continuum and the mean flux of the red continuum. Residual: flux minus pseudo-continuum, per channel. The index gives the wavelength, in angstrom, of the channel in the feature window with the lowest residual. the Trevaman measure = 4444.0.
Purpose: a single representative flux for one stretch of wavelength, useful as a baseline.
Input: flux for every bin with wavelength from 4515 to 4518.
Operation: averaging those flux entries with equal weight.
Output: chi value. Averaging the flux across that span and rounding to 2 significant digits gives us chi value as 75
